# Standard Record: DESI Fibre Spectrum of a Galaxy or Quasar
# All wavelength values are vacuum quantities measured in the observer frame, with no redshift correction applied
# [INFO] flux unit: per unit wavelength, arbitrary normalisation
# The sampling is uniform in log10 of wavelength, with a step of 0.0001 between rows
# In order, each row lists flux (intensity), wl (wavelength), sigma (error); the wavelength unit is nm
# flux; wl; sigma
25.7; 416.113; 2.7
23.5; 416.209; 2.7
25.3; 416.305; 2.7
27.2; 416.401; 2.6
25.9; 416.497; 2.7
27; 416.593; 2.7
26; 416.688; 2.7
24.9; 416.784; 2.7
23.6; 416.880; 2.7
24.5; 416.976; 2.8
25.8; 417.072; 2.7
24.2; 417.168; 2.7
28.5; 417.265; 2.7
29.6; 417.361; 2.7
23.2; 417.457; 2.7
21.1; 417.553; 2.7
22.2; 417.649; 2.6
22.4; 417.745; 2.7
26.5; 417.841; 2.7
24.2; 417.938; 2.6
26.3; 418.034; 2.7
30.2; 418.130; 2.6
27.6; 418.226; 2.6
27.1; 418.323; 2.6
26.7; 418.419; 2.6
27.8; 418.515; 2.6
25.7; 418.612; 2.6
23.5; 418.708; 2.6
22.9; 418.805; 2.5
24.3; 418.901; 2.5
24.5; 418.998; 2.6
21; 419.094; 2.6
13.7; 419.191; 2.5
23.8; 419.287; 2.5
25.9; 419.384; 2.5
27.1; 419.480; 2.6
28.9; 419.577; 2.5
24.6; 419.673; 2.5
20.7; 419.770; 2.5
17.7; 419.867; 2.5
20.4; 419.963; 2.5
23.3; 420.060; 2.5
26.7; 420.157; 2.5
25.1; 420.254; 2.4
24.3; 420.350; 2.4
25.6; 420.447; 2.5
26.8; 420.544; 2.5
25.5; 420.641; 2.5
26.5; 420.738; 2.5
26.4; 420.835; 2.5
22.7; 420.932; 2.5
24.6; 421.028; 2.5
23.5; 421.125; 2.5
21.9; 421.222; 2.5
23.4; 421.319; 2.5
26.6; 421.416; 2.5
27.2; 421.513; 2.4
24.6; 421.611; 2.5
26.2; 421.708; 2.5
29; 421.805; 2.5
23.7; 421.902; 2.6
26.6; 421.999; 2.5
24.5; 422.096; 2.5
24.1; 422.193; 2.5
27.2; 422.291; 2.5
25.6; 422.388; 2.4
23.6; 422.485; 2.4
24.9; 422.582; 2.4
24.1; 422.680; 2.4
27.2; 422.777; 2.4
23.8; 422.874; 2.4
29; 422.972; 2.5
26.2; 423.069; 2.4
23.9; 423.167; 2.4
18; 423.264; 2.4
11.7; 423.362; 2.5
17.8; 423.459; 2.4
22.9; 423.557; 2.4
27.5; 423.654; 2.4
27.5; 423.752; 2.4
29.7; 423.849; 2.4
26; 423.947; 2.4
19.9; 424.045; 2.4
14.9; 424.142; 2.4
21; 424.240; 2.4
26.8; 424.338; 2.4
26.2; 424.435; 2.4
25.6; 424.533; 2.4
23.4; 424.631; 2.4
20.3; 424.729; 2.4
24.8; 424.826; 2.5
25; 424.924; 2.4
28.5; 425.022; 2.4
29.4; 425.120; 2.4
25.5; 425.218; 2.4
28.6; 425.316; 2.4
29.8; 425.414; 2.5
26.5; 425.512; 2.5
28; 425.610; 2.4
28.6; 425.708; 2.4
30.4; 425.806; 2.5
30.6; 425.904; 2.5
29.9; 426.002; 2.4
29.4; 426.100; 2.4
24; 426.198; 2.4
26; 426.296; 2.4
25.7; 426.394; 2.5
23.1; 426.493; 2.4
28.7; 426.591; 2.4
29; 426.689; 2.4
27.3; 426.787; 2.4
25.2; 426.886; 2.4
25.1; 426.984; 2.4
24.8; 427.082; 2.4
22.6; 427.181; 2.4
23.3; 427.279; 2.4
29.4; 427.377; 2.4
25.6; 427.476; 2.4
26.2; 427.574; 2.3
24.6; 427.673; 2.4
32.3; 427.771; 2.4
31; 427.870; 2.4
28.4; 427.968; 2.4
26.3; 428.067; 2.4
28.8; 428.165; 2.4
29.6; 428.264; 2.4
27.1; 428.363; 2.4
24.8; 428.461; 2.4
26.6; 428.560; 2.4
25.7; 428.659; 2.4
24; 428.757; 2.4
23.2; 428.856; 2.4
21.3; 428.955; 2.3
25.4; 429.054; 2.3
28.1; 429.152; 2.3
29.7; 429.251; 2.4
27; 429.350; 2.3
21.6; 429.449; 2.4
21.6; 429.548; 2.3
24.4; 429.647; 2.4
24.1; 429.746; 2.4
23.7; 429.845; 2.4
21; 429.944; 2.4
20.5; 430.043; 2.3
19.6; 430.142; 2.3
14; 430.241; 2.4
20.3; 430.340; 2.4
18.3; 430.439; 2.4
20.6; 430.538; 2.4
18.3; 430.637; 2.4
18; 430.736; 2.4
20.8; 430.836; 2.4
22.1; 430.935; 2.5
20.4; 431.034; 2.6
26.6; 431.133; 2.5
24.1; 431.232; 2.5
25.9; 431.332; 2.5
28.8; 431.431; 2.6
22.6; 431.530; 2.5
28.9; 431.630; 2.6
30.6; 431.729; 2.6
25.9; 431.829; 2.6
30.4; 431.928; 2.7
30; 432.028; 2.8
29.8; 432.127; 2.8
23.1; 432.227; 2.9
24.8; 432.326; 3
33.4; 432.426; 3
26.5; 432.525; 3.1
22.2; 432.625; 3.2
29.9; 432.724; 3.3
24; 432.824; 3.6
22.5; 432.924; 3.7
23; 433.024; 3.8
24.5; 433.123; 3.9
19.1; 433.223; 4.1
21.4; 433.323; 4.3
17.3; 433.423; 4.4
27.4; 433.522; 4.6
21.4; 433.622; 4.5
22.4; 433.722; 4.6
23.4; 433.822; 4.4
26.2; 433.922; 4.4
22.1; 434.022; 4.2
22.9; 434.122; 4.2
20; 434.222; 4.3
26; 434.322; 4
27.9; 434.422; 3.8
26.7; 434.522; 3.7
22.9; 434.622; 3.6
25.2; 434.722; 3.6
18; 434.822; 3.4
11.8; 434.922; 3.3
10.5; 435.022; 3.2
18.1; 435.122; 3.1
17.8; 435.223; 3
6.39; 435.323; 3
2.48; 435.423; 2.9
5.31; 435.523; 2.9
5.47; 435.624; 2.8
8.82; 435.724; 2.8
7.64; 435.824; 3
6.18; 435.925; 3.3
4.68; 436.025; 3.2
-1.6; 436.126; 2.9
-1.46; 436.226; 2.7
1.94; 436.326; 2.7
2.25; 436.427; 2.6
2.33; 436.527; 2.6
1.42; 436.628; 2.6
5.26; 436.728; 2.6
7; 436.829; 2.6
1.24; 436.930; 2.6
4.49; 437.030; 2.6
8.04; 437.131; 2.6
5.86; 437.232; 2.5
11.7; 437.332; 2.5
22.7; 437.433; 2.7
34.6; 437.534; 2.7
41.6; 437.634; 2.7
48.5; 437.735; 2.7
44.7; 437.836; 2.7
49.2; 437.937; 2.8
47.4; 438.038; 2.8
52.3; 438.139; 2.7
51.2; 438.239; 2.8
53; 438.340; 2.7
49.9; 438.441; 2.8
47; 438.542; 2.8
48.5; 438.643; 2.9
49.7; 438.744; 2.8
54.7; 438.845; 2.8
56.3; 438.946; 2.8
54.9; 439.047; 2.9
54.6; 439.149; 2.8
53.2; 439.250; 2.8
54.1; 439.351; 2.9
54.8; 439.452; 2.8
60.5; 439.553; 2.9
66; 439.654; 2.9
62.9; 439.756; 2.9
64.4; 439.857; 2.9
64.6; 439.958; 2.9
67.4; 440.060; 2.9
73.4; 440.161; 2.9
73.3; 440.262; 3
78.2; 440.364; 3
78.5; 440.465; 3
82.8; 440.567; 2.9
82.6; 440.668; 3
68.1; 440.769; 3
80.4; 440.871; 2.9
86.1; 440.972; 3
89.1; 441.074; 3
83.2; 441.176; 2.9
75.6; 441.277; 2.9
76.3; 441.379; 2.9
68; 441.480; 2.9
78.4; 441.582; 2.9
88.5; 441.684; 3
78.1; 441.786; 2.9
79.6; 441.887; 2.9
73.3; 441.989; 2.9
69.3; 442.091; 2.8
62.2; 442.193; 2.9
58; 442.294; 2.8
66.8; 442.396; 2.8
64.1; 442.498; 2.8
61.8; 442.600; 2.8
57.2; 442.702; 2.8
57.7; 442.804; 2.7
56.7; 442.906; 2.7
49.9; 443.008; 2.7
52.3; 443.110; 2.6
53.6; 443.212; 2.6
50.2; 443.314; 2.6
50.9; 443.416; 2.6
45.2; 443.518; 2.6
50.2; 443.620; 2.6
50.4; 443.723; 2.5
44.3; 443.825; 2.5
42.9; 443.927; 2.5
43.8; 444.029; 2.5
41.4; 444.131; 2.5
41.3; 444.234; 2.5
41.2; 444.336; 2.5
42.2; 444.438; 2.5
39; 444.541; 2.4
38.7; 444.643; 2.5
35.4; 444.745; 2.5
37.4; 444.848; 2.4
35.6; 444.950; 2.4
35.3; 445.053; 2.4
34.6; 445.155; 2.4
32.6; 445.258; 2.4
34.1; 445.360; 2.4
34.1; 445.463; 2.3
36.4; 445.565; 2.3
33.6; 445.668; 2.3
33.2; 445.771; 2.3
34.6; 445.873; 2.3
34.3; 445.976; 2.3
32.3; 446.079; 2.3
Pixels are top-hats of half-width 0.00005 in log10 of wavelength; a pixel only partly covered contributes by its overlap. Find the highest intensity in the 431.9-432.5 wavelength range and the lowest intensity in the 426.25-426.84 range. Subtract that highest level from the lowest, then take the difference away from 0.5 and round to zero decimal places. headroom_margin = 11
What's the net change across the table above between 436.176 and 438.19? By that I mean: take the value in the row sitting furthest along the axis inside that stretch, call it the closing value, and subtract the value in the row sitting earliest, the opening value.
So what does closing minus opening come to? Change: 54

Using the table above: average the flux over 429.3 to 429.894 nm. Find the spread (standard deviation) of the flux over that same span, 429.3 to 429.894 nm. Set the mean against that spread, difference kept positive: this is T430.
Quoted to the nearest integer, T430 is 22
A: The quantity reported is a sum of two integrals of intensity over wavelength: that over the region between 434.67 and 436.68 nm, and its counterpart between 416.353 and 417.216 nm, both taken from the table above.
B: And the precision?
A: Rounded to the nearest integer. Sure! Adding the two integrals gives 37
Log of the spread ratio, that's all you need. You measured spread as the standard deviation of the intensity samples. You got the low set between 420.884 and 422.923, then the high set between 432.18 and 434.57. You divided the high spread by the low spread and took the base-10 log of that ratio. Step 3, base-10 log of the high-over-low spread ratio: 0.29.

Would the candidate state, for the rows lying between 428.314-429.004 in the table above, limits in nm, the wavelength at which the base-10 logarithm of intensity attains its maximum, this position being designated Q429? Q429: 428.363 nm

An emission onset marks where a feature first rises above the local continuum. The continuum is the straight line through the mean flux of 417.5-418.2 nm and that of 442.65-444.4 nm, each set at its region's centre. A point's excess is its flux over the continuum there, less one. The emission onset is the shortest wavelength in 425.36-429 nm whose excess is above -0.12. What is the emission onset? 425.414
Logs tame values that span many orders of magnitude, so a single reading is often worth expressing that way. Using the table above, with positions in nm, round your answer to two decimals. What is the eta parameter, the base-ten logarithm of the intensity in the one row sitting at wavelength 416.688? 1.41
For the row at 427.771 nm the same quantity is 1.51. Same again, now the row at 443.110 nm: 1.72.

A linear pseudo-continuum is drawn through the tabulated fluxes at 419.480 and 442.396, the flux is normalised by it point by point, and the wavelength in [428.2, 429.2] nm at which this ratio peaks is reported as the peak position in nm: 428.264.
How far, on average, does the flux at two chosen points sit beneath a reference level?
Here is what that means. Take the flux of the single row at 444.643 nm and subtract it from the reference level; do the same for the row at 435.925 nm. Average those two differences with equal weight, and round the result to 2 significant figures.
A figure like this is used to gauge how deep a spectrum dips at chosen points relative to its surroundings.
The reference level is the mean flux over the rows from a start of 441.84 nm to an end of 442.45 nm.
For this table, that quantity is 46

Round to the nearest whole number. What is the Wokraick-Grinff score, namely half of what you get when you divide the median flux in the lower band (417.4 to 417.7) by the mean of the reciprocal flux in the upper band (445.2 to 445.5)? 373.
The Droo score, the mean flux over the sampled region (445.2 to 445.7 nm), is 34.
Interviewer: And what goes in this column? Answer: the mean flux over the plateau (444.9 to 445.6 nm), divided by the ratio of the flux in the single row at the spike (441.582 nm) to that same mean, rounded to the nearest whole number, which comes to 15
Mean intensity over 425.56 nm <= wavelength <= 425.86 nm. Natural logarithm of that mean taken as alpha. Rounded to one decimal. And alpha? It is 3.4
